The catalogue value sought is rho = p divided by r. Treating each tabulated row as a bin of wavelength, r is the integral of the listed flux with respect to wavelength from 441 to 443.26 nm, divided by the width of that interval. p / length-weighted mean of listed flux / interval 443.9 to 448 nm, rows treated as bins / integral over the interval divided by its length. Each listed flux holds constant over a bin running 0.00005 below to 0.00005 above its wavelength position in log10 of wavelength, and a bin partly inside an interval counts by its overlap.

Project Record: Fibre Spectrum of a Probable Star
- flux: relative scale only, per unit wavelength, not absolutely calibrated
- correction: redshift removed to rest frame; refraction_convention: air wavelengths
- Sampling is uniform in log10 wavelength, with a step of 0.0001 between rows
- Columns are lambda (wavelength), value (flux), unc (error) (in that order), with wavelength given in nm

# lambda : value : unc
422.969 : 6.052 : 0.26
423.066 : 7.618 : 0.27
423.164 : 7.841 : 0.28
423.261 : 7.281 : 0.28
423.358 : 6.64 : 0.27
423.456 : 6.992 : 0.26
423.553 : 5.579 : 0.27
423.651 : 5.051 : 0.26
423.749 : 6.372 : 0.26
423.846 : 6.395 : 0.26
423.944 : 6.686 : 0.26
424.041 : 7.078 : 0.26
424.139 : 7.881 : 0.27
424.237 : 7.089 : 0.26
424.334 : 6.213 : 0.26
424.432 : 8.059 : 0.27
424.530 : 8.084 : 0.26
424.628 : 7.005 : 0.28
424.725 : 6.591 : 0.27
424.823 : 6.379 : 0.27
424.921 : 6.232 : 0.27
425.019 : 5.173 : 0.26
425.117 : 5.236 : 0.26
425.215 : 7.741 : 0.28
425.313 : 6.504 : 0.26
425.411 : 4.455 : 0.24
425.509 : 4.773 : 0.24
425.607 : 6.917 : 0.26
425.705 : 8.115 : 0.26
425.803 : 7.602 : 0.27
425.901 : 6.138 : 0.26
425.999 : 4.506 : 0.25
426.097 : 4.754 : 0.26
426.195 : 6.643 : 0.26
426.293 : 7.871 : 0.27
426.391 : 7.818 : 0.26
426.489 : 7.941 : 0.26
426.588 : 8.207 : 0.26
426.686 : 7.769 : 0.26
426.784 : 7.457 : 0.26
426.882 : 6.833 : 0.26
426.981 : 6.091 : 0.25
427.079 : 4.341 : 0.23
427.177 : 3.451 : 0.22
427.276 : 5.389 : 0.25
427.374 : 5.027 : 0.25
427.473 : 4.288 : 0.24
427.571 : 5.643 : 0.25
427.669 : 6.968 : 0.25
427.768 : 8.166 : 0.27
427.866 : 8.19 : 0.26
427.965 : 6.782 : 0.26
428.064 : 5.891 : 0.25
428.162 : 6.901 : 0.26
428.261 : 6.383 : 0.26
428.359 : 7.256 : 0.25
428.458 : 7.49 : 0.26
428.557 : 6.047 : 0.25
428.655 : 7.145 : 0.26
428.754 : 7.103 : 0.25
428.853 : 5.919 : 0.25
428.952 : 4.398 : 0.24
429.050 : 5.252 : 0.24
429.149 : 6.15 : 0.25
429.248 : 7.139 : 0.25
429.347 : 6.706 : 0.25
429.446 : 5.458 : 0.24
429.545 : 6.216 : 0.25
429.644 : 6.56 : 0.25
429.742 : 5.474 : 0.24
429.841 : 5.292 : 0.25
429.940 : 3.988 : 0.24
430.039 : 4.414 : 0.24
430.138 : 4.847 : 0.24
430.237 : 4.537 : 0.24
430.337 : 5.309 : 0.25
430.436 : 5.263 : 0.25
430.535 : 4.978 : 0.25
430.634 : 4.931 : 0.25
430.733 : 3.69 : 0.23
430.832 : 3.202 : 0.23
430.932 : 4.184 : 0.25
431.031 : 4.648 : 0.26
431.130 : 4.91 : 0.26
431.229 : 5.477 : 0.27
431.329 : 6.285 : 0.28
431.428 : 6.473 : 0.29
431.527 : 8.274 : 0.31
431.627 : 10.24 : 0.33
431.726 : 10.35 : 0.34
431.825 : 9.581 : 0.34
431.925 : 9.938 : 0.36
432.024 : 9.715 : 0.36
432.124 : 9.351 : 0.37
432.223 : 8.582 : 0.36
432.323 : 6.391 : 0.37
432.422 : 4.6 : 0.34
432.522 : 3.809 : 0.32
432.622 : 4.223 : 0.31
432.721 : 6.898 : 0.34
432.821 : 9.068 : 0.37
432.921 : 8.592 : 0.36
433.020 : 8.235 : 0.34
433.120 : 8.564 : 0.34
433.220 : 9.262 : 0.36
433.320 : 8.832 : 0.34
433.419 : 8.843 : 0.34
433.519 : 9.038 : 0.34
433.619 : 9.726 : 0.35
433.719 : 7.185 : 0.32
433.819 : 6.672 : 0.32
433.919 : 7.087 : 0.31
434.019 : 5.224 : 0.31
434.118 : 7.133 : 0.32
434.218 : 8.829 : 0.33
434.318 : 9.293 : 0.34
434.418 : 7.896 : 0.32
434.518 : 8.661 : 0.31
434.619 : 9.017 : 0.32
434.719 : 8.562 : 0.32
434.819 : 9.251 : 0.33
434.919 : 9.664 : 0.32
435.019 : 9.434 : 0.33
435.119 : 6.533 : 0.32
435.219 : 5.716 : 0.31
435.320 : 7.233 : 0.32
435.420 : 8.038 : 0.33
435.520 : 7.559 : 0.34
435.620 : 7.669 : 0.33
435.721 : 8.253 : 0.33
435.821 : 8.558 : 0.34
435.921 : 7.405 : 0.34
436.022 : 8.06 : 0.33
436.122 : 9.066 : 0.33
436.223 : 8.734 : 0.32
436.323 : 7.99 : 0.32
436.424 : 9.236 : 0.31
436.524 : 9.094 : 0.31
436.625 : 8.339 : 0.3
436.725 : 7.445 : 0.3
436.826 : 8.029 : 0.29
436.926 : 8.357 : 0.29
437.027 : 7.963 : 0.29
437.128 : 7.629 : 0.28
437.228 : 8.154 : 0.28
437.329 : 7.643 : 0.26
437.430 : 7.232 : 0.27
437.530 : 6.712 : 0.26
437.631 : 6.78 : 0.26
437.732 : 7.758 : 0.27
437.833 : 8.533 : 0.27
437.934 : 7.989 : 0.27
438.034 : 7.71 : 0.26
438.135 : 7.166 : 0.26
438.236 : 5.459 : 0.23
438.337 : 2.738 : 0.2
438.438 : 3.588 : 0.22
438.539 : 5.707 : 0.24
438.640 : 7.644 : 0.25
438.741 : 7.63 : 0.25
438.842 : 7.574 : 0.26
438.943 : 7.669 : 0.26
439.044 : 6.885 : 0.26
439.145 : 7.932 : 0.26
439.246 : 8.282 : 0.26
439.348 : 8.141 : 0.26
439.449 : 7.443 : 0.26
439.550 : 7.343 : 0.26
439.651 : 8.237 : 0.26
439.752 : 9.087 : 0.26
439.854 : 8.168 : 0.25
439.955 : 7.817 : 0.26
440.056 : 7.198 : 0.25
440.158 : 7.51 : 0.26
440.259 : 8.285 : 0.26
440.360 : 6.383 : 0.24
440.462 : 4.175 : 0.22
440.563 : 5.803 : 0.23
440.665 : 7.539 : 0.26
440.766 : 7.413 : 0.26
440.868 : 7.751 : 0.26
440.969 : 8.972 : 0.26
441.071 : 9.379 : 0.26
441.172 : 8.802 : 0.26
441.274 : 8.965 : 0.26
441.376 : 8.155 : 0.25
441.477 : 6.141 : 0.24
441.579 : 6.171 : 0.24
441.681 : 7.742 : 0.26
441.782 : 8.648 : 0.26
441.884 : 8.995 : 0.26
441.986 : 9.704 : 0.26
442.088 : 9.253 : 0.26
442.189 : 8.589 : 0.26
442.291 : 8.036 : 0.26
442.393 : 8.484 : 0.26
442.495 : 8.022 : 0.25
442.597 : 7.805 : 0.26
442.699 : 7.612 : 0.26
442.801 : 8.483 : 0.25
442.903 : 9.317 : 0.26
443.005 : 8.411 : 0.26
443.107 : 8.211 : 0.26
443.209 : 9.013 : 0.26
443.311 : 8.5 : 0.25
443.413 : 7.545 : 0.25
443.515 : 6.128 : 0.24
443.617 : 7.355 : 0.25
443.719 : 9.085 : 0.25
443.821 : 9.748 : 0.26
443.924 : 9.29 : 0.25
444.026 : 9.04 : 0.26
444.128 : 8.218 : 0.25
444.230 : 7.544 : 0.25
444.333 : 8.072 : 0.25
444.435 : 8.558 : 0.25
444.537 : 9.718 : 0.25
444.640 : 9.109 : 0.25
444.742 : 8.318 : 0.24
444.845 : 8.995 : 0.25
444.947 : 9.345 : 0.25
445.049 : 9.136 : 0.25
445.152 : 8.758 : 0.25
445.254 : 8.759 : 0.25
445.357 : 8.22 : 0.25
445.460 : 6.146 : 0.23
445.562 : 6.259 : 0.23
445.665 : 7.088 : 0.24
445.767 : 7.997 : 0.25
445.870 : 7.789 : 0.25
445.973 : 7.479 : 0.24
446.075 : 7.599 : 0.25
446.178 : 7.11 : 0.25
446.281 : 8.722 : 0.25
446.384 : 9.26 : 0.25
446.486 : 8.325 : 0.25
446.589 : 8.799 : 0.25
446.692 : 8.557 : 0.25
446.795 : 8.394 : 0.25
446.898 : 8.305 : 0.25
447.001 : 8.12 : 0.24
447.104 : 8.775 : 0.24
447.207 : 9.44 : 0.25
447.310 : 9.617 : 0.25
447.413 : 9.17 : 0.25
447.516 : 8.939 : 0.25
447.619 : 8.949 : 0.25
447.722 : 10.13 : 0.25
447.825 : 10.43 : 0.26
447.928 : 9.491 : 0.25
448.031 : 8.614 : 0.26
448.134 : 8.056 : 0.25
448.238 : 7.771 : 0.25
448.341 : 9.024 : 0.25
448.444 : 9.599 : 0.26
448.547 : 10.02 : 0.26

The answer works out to 1.02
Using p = 8.5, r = 8.4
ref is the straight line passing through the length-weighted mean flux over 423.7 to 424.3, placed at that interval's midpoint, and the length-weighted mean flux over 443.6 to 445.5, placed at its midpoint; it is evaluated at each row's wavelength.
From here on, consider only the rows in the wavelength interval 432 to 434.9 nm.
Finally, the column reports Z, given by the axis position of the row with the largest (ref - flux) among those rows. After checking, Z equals 432.522 nm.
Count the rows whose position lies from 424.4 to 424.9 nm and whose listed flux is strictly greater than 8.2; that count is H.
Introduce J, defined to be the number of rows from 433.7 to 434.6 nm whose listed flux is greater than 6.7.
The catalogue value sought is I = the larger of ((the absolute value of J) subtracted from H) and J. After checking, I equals 7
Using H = 0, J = 7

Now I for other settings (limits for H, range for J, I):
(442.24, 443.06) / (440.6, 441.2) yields 6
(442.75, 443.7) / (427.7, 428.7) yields 7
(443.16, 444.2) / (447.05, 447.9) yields 8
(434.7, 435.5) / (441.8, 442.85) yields 10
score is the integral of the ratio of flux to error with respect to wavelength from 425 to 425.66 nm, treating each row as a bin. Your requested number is 15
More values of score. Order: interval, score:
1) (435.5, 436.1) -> 14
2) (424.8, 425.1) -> 7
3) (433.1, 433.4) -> 8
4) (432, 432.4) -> 9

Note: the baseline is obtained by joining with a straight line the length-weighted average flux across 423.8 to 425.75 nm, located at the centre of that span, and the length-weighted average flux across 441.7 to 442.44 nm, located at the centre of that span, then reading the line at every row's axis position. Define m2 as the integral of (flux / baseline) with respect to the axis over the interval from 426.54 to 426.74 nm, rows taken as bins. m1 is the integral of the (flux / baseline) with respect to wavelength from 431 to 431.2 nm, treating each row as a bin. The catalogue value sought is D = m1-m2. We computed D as -0.10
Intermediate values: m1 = 0.132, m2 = 0.23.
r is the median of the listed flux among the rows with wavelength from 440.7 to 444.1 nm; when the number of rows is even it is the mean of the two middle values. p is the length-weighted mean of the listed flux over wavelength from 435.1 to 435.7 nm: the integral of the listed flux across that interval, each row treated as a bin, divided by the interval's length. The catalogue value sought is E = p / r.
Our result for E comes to 0.85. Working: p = 7.2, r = 8.5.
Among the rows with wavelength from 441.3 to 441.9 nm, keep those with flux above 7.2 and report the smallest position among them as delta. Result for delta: 441.376 nm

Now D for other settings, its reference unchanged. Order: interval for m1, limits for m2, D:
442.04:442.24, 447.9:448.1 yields 0.02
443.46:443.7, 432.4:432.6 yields 0.08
